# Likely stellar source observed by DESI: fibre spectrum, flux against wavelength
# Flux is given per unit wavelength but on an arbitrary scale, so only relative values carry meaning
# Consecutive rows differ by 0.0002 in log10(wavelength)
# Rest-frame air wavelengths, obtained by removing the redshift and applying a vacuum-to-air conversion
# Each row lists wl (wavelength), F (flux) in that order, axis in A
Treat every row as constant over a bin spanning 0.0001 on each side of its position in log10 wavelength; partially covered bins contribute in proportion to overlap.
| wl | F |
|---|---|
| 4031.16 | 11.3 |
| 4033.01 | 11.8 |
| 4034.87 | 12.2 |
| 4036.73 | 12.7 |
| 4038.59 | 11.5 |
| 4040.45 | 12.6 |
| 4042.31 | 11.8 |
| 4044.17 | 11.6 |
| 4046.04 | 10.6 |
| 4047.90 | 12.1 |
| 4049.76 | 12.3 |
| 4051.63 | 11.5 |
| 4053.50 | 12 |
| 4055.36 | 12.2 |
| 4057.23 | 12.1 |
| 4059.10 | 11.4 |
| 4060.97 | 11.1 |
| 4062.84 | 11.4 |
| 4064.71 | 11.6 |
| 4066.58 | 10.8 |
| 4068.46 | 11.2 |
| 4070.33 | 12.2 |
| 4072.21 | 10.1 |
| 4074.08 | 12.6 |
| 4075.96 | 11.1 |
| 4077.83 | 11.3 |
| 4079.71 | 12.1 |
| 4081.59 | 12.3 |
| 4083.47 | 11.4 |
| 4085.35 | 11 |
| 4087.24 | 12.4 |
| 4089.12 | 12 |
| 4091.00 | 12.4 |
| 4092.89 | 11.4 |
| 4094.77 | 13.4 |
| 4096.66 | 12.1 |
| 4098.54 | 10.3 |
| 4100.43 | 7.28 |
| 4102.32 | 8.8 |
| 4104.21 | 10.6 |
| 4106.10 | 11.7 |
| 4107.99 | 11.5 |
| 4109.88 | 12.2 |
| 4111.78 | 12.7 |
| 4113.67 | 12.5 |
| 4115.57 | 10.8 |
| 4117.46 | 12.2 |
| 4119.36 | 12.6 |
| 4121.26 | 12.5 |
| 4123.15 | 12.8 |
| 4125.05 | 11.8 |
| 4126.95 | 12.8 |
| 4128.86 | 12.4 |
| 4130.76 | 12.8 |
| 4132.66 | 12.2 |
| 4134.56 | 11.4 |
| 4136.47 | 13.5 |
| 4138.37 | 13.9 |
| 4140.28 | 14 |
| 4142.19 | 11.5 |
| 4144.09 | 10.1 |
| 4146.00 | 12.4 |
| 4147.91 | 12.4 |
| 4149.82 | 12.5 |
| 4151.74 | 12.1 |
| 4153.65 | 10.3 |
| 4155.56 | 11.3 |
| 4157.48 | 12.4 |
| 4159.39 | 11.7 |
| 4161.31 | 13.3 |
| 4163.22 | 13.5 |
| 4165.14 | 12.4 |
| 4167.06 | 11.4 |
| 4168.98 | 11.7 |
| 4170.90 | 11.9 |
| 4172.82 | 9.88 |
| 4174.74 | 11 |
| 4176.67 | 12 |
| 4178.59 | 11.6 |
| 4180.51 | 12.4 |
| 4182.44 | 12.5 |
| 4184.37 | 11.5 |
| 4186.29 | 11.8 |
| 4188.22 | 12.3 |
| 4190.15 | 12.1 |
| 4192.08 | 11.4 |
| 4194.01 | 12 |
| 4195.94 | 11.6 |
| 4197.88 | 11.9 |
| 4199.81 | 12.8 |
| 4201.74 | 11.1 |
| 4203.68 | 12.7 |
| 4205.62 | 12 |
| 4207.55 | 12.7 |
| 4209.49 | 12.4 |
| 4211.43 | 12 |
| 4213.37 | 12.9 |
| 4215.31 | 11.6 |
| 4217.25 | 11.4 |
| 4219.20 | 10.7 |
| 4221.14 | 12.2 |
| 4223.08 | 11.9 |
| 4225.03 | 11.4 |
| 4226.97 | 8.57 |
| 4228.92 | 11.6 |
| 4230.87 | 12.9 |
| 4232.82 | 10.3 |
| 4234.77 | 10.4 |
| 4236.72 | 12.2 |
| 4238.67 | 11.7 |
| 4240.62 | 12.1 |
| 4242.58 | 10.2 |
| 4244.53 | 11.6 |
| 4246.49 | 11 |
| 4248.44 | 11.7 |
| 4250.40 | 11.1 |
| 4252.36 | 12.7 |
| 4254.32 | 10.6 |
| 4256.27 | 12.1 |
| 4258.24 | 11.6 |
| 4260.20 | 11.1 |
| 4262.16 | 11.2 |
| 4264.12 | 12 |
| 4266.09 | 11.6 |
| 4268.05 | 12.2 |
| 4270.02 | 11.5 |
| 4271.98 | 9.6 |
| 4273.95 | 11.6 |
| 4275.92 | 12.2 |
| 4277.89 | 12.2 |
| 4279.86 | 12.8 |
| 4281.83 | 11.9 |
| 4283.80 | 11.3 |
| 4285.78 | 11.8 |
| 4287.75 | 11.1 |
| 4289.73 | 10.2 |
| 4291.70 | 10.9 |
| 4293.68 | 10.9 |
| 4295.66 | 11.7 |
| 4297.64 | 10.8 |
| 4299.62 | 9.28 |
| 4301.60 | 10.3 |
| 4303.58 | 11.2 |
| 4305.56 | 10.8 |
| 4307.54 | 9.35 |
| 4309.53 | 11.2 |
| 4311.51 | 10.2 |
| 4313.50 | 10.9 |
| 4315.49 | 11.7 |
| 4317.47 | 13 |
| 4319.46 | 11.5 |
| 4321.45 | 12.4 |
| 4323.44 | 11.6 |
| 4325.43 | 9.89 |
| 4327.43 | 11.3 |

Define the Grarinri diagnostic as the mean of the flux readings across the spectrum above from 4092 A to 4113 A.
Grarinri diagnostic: 11.1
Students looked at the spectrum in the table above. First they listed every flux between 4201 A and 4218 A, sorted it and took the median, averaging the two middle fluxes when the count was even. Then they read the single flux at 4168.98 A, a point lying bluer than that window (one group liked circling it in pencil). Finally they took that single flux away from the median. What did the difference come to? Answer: 0.3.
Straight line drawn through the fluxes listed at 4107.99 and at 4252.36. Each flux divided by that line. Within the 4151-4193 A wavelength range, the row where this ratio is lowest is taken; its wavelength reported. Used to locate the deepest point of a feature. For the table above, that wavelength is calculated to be 4172.82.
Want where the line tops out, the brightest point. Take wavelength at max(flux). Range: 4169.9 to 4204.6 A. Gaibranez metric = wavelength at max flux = 4199.81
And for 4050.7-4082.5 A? 4074.08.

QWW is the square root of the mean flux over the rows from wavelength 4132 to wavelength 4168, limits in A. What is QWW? 3.50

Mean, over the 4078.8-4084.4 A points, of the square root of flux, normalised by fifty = 0.0691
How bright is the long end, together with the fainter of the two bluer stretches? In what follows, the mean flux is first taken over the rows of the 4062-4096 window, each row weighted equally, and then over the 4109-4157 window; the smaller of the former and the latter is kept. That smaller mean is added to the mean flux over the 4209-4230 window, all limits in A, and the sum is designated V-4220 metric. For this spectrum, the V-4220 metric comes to 23.2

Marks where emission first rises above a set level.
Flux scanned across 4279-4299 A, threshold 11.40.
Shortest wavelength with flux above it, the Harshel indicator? 4279.86 A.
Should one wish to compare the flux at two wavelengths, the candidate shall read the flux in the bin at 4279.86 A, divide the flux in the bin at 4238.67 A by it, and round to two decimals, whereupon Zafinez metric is 0.91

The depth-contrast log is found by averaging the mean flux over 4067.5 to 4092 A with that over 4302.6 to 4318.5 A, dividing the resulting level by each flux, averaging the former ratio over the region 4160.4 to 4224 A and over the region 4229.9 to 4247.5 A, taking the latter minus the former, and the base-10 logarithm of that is -1.29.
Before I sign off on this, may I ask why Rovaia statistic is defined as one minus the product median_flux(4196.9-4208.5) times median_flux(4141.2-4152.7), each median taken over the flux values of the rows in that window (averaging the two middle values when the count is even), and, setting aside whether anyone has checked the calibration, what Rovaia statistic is -150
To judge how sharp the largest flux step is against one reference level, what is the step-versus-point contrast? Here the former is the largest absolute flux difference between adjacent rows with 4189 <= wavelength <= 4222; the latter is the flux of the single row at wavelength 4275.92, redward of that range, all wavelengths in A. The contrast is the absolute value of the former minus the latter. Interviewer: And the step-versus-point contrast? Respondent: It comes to 10.5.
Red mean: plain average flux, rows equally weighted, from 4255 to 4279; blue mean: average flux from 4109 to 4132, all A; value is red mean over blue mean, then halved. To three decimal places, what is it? 0.469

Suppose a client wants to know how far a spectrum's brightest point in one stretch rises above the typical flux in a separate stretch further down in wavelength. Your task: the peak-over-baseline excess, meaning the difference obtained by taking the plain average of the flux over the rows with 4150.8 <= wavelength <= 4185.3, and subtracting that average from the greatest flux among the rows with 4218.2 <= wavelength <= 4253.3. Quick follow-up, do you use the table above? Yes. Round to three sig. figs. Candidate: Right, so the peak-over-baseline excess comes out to 1.07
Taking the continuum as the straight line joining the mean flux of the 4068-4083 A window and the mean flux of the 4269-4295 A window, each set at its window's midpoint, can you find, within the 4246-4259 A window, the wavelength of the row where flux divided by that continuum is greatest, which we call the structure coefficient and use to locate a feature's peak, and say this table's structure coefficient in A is 4252.36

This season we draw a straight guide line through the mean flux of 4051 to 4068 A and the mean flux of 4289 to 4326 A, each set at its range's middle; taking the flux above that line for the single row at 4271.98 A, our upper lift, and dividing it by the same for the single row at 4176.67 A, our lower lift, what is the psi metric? -2.0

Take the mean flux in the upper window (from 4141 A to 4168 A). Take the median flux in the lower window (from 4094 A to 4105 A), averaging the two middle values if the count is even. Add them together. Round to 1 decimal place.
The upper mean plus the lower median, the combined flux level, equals 22.4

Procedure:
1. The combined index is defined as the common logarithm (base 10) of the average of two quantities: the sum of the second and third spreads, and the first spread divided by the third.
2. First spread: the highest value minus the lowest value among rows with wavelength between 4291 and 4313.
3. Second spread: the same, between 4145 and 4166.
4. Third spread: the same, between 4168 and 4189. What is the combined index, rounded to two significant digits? 0.53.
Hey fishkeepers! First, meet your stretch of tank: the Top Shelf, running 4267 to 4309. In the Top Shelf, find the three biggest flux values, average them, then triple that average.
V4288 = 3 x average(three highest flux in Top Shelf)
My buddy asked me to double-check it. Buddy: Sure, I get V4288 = 37.2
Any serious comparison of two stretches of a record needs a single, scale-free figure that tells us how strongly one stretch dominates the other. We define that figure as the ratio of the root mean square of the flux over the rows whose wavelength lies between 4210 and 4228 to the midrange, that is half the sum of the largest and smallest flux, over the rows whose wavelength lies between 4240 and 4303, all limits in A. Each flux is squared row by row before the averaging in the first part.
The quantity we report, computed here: 1.04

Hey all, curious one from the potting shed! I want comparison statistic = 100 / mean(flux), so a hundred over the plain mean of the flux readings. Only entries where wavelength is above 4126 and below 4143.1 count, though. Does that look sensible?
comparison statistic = 7.9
